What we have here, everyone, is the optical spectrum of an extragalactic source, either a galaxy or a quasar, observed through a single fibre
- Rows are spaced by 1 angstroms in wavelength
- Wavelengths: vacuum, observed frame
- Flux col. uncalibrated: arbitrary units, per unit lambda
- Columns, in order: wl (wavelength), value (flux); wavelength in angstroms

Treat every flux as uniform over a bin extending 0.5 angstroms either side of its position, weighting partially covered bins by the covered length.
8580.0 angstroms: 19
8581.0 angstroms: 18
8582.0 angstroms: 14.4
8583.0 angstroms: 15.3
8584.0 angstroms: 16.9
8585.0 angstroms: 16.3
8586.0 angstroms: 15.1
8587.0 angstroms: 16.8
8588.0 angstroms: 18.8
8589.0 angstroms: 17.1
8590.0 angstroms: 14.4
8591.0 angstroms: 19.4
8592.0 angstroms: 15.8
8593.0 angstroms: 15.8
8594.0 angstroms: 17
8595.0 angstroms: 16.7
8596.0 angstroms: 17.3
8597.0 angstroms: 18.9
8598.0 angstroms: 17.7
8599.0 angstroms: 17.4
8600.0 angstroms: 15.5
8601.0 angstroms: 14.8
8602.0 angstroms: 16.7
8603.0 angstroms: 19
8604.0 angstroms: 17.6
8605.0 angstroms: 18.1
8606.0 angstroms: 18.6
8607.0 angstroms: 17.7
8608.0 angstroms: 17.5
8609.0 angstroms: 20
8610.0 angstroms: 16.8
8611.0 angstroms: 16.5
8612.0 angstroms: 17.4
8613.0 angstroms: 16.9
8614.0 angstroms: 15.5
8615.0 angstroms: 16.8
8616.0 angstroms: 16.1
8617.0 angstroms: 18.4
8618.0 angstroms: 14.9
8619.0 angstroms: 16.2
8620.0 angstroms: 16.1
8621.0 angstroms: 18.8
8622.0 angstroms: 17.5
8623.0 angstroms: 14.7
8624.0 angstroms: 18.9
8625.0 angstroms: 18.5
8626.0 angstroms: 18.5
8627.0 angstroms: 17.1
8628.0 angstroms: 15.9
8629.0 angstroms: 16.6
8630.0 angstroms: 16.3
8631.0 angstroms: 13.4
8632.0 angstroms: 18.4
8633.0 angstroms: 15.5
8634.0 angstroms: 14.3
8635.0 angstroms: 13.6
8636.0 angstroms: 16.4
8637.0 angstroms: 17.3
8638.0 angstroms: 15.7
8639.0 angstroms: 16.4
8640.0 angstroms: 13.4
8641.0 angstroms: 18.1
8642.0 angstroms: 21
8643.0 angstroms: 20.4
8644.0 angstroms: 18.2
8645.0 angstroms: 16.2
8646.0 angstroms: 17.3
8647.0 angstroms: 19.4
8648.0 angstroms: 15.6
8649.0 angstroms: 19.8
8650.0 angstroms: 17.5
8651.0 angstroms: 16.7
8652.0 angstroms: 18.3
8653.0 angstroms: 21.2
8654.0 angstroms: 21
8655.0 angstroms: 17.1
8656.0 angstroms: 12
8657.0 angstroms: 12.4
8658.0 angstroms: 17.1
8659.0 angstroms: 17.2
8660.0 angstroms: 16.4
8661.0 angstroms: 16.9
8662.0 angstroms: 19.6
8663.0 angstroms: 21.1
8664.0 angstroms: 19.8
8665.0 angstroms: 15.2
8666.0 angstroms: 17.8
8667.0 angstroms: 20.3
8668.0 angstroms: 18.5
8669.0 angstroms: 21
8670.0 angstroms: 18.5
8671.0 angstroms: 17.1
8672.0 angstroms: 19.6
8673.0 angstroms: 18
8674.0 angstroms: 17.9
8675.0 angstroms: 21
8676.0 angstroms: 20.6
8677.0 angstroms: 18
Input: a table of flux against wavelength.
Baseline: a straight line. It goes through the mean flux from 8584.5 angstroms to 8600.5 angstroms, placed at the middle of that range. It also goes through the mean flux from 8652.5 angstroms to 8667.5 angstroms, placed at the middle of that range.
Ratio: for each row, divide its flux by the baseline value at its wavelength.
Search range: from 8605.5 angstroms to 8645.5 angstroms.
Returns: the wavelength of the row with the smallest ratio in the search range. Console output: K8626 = 8640.0 angstroms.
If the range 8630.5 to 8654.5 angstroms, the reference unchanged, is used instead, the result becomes 8640.0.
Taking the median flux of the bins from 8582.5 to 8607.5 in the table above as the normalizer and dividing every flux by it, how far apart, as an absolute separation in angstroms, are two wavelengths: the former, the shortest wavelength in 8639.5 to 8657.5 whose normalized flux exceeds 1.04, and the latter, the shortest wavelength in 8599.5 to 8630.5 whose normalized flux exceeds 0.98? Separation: 39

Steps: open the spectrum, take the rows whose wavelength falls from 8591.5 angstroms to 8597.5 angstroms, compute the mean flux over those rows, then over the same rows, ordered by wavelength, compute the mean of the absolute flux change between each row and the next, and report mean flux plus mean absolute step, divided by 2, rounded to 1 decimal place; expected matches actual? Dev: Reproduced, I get 8.8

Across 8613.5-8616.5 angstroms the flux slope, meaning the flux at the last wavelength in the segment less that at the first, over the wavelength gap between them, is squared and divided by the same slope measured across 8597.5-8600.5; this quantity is -0.1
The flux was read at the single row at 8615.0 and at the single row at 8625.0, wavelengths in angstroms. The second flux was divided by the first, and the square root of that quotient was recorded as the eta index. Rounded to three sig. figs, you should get 1.05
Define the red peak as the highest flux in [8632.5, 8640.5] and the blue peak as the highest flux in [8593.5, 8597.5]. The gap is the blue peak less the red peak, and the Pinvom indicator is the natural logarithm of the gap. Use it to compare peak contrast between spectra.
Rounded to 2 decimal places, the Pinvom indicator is 0.47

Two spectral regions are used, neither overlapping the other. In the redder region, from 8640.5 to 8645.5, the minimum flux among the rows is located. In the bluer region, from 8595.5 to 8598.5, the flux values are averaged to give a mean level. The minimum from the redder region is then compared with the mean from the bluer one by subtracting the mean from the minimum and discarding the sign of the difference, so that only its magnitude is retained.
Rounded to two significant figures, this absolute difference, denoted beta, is 1.8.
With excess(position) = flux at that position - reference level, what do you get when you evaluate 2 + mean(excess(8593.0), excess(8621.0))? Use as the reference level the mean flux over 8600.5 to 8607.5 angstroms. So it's 1.8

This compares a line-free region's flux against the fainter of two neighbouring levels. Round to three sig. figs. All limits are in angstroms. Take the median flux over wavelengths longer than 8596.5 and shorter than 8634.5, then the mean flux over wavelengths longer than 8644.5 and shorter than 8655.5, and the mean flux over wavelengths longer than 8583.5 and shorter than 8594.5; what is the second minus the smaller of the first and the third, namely 1.52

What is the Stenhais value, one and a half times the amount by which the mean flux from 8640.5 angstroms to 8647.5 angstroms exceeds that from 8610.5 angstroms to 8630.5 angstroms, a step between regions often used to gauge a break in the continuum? 2.7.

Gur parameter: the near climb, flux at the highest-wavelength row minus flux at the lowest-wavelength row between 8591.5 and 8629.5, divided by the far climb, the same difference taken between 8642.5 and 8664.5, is -1.3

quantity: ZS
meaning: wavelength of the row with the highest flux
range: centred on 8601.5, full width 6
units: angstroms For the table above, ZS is 8603.0 angstroms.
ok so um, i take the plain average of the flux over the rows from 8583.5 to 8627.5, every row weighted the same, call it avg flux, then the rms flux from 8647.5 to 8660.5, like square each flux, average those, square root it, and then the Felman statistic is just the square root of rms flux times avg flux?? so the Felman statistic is 17.2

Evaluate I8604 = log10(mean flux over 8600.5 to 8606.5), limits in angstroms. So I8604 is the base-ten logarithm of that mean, 1.24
